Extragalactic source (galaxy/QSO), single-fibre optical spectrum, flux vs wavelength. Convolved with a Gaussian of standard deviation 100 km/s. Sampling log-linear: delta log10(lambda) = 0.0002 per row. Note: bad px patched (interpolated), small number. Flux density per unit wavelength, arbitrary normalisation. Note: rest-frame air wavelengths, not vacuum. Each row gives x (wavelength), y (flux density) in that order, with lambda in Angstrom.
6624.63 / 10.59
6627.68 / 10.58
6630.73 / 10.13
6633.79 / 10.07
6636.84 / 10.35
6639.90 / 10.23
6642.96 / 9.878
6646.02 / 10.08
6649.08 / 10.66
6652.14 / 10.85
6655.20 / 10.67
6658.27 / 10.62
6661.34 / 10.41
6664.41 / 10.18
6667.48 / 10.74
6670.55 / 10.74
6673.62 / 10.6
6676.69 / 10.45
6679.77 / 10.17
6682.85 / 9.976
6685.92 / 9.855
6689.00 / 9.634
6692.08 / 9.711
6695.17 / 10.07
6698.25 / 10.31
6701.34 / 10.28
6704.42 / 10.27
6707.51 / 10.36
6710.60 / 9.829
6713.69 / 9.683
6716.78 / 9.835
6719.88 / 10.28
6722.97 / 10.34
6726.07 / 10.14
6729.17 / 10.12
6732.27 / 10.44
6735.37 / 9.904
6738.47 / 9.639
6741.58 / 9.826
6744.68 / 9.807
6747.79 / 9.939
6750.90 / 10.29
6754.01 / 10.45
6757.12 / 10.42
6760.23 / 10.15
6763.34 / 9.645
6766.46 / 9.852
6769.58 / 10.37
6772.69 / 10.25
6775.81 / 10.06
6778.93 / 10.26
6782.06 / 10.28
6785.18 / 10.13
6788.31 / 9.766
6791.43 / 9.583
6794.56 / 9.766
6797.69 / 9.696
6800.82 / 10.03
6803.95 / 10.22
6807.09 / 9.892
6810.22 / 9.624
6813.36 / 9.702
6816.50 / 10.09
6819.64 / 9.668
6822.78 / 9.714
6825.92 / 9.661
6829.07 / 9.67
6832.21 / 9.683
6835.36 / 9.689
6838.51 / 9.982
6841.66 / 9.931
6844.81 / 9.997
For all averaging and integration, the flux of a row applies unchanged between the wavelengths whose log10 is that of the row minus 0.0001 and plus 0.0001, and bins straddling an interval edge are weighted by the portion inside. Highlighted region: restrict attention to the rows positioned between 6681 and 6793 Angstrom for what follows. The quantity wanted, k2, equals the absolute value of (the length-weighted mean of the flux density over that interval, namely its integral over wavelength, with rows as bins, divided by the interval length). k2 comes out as 10.0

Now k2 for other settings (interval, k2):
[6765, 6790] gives 10.1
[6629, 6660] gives 10.4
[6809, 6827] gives 9.7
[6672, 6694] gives 10.1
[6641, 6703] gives 10.3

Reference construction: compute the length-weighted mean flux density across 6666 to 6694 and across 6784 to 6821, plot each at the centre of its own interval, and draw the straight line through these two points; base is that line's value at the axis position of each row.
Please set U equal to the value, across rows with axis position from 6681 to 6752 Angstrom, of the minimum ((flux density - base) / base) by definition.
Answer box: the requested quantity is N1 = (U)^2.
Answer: 0.0029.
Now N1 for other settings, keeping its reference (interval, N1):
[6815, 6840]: 0.0002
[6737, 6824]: 0.0015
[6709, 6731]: 0.0018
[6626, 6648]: 0.0018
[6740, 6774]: 0.0010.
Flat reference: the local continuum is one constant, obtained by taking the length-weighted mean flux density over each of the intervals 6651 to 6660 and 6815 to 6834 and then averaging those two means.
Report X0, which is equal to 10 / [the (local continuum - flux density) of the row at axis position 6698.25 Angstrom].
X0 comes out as -113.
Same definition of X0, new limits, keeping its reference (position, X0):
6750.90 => -146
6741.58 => 25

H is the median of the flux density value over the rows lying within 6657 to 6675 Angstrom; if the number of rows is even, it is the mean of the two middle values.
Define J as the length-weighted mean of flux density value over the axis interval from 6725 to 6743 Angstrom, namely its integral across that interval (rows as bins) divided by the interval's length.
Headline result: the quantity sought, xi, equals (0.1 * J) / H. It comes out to 0.0943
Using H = 10.6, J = 10.0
